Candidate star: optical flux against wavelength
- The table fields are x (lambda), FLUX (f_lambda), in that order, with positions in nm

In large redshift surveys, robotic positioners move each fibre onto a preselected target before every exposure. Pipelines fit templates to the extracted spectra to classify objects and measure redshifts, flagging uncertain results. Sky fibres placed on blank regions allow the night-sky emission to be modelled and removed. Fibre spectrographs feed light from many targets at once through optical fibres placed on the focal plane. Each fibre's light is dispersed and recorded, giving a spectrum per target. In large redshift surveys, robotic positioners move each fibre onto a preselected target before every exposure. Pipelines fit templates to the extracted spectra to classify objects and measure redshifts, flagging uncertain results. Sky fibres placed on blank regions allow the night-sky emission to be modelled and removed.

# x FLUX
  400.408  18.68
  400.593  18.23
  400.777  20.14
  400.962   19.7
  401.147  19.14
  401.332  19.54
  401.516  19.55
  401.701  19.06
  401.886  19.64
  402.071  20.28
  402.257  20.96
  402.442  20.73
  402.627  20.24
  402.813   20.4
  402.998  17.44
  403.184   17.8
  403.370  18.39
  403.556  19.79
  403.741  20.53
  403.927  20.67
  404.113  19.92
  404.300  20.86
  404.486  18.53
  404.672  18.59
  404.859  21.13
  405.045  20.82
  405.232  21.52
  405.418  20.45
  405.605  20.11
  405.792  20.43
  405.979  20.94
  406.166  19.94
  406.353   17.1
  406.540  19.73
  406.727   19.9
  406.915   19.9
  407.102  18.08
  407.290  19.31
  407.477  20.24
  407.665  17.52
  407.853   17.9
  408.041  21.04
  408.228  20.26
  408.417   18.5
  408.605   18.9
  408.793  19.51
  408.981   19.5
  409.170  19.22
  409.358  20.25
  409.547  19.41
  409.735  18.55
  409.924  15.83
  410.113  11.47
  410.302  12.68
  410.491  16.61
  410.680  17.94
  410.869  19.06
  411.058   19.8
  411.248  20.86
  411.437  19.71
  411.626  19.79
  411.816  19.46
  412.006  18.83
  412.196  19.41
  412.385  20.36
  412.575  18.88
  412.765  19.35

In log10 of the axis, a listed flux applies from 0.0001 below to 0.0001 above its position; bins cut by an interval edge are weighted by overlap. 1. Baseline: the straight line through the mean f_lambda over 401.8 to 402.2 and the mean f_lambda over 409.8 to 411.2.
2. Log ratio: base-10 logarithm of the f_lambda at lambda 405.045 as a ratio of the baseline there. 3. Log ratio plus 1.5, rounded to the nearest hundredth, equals 1.55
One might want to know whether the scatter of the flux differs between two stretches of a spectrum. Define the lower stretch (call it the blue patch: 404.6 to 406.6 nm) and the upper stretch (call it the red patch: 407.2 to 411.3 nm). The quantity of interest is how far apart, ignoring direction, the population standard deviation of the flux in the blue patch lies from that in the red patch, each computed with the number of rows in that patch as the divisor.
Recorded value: 1.2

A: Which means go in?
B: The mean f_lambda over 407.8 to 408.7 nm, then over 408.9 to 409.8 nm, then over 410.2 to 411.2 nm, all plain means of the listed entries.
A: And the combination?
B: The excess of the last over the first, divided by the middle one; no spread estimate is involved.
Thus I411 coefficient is -0.11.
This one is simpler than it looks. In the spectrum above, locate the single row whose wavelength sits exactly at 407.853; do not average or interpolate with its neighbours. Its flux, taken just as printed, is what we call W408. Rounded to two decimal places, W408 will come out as 17.90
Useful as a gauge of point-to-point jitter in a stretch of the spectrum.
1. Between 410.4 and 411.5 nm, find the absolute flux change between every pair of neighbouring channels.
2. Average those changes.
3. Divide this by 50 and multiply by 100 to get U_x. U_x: 2.2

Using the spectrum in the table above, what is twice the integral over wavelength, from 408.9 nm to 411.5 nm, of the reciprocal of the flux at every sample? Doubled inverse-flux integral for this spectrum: 0.30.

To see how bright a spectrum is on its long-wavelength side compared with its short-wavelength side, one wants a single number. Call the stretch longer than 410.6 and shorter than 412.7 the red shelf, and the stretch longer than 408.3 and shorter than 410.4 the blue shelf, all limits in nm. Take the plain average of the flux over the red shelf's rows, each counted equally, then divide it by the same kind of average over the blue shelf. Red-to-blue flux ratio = 1.10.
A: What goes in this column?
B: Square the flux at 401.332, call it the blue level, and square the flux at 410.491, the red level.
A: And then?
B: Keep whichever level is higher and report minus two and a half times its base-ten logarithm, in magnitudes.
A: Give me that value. -6.45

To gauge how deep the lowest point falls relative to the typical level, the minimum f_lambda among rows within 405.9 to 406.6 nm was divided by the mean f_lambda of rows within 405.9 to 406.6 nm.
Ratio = 0.88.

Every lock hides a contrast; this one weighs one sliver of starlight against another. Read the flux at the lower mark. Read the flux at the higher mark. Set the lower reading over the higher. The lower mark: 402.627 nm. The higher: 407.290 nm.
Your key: 1.05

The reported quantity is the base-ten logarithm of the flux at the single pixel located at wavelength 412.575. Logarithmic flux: 1.28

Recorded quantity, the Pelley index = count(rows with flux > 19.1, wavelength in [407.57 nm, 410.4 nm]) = 7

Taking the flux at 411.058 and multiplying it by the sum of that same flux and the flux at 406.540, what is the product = 783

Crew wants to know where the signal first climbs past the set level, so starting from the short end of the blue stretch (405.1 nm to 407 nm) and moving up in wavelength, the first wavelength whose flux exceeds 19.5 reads 405.232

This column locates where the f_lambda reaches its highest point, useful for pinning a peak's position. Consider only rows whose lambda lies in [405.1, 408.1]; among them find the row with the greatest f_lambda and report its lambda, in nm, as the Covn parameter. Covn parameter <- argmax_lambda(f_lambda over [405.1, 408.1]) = 405.232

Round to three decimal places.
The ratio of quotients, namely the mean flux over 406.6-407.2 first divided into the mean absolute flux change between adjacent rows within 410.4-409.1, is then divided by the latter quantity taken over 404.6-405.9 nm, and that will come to 0.108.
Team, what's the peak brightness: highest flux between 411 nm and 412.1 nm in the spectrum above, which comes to 20.86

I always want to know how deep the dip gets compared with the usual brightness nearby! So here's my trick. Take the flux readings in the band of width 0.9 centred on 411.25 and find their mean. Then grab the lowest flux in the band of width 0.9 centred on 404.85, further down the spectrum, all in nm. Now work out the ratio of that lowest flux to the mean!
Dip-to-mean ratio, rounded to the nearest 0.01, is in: 0.93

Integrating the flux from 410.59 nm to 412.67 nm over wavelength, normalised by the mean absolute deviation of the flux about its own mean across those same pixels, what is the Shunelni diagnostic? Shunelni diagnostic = 70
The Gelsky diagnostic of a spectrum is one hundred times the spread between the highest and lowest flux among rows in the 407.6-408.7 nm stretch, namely 352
